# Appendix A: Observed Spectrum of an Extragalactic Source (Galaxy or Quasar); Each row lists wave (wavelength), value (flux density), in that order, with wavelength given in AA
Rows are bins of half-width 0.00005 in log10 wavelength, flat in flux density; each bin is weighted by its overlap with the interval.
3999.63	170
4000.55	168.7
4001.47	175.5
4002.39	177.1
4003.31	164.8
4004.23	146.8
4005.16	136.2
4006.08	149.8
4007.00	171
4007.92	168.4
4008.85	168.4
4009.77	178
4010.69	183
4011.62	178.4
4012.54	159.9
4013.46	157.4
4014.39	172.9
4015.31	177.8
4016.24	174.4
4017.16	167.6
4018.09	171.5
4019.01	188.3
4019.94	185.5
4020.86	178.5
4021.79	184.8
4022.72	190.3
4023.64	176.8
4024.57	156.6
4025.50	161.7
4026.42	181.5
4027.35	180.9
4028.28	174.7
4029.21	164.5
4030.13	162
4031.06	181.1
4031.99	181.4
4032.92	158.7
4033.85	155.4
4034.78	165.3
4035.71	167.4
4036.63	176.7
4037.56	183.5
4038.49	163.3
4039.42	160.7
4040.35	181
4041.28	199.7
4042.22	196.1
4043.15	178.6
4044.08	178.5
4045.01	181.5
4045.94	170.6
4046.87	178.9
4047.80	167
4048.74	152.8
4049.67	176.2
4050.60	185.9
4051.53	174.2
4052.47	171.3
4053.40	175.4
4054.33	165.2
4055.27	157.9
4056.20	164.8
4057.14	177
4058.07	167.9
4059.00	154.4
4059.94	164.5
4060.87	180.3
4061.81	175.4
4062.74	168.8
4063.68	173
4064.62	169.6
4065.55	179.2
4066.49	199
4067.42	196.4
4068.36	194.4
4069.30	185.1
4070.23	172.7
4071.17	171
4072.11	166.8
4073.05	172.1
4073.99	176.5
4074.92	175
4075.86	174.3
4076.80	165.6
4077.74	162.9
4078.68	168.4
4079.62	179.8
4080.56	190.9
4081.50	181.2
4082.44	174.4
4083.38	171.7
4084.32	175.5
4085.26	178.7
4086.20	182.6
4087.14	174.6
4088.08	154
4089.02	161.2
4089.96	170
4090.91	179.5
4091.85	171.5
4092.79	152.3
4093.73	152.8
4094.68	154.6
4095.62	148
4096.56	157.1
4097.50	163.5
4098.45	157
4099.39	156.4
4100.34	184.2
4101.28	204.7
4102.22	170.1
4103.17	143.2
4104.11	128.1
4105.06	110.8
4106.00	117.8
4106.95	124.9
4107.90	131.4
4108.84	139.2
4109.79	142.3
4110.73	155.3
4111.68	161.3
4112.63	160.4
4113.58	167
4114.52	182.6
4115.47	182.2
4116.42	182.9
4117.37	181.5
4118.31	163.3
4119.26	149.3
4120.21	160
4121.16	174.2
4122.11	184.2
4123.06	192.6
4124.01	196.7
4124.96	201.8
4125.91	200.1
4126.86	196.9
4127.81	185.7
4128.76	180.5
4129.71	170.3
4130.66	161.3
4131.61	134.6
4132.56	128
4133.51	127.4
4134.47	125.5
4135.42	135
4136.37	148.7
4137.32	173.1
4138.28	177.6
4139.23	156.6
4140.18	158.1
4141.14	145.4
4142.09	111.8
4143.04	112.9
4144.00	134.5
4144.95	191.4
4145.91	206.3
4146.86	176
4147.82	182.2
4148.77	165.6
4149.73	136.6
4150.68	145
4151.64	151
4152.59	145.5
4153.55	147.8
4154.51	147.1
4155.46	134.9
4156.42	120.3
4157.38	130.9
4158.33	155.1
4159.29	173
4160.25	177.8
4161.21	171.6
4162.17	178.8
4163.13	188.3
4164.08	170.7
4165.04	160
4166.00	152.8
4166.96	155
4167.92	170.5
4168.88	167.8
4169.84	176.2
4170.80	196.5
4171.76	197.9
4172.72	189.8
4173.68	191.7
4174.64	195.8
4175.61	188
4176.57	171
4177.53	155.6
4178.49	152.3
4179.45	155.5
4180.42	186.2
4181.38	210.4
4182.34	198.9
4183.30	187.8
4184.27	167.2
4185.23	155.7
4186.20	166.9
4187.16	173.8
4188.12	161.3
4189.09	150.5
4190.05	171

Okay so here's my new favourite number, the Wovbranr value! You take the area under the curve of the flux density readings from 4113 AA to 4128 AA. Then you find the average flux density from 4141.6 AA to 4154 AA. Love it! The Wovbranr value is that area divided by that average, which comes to 18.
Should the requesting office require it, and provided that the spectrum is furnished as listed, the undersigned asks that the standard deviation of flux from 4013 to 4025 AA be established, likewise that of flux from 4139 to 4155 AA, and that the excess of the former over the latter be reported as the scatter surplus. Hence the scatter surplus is -14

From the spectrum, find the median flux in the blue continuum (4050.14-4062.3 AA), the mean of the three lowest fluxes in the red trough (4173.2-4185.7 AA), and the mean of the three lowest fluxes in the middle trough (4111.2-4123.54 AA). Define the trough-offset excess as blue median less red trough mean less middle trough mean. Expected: -140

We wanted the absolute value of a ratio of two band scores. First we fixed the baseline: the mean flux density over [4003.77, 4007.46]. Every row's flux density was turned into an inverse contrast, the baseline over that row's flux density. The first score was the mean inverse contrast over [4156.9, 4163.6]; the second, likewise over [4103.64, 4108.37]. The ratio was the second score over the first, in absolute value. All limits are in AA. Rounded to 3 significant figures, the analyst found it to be 1.36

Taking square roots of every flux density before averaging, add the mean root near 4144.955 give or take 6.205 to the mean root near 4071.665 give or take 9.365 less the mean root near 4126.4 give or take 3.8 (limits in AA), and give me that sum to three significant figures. 11.9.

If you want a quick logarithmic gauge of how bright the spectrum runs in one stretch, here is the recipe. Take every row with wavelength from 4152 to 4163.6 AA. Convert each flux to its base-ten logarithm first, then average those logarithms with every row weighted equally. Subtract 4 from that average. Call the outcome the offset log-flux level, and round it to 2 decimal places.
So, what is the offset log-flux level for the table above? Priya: -1.81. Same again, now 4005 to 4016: -1.78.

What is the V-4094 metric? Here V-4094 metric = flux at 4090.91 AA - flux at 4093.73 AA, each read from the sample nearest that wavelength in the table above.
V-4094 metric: 27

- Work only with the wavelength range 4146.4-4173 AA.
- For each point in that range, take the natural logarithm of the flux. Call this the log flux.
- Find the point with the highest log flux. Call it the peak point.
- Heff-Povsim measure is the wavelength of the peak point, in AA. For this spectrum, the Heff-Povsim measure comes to 4171.76 AA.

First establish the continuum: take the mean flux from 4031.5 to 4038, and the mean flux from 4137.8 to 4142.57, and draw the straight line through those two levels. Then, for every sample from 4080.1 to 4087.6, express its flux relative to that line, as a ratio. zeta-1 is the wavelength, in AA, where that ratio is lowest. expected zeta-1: 4083.38 AA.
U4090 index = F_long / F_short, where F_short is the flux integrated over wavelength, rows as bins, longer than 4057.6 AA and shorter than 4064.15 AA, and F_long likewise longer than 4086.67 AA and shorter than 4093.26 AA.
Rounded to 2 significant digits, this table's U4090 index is 0.99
